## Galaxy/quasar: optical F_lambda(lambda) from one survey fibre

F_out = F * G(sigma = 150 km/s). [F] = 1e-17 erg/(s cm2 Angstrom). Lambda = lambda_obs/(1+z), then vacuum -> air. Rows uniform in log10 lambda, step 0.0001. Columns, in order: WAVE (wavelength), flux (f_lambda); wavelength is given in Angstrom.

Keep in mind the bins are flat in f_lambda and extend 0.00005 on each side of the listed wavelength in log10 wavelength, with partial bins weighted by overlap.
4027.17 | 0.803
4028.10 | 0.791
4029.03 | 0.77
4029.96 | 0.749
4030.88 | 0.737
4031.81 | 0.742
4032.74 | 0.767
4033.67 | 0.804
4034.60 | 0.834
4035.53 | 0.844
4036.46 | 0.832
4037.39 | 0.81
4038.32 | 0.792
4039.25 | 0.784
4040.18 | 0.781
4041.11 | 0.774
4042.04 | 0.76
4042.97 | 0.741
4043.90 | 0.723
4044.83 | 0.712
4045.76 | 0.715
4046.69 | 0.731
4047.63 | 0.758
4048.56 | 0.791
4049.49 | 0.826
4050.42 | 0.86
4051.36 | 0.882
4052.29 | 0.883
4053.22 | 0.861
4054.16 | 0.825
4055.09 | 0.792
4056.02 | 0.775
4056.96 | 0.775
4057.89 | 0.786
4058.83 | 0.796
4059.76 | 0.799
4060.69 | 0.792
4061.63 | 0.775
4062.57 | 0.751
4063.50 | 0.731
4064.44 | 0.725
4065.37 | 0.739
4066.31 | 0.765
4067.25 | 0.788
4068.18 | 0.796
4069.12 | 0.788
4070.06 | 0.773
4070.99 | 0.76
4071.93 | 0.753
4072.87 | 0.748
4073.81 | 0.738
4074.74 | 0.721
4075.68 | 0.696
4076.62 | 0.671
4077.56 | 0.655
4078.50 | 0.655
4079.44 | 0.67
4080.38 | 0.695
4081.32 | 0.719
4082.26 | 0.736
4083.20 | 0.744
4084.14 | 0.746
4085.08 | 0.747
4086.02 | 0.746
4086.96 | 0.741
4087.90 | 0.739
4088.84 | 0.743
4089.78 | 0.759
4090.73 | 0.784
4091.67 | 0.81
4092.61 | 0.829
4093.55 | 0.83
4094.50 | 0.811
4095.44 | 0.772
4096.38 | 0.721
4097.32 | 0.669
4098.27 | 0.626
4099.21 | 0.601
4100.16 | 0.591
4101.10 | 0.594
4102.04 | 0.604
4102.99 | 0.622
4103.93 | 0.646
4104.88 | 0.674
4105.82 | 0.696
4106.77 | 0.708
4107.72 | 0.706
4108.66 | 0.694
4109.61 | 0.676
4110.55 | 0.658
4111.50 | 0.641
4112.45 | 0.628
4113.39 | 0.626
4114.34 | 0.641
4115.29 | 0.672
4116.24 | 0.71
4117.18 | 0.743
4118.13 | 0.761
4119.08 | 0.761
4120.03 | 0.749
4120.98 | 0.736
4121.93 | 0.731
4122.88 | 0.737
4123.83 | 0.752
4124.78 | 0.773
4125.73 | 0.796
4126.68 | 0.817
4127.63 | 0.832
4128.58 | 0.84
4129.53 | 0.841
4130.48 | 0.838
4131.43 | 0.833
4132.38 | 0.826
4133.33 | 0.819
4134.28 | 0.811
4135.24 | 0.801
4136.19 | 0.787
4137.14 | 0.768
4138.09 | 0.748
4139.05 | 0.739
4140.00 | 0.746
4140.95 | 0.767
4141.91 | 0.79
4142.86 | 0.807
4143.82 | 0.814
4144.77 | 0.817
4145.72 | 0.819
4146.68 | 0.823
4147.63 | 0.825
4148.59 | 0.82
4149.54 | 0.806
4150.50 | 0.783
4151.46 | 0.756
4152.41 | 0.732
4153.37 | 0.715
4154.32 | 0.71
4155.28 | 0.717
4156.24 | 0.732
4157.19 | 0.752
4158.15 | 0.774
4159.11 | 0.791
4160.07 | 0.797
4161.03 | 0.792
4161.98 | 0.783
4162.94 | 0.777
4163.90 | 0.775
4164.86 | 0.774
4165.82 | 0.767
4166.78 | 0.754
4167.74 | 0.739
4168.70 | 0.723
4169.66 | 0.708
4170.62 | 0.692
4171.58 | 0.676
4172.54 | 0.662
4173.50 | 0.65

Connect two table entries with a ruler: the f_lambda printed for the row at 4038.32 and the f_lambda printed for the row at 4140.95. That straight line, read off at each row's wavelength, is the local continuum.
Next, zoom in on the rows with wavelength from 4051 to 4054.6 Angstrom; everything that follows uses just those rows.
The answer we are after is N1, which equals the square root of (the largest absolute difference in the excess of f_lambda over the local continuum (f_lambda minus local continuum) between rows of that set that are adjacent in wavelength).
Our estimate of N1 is 0.189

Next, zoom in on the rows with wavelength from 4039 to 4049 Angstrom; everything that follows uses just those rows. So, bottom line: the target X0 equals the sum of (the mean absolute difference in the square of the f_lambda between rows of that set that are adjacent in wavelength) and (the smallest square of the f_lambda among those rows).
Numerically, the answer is 0.53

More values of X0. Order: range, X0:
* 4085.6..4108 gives 0.38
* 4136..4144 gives 0.57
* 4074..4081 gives 0.45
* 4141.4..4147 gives 0.63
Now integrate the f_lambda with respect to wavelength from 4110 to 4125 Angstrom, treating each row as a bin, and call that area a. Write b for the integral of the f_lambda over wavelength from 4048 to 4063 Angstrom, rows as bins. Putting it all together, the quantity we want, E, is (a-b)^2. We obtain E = 2.4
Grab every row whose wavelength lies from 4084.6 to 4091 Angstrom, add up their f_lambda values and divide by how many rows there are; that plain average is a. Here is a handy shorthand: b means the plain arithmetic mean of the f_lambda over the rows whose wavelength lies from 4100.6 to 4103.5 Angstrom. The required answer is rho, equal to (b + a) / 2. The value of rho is 0.68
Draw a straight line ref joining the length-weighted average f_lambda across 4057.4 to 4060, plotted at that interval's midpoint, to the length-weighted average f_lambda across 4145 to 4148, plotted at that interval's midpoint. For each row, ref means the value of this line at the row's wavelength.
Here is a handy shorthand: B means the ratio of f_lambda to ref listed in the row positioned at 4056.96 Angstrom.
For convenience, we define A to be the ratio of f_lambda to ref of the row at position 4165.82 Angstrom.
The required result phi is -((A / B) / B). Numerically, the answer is -0.97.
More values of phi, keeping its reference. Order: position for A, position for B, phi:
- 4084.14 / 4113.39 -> -1.56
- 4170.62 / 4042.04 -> -0.90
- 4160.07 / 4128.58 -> -0.91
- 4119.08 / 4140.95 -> -1.07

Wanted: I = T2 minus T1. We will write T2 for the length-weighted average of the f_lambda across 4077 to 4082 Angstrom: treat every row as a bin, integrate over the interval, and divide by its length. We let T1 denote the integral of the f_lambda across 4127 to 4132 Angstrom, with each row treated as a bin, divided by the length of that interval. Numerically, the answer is -0.16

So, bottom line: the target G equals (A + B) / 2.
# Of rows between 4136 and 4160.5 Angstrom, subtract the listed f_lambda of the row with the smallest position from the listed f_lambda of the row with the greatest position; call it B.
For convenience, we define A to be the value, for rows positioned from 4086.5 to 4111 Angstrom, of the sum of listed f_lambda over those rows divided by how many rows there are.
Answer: 0.36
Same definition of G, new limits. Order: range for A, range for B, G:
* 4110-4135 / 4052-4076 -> 0.28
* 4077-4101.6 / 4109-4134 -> 0.43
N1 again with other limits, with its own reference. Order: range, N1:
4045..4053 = 0.188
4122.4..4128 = 0.152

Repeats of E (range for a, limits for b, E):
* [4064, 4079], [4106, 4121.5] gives 0.1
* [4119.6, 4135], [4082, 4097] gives 0.6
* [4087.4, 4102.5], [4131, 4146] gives 1.1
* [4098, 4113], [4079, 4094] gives 2.5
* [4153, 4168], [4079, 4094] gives 0.0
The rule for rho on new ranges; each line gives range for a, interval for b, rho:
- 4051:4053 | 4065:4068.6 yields 0.83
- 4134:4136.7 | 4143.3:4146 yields 0.81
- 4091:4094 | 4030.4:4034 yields 0.79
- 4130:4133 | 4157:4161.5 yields 0.81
